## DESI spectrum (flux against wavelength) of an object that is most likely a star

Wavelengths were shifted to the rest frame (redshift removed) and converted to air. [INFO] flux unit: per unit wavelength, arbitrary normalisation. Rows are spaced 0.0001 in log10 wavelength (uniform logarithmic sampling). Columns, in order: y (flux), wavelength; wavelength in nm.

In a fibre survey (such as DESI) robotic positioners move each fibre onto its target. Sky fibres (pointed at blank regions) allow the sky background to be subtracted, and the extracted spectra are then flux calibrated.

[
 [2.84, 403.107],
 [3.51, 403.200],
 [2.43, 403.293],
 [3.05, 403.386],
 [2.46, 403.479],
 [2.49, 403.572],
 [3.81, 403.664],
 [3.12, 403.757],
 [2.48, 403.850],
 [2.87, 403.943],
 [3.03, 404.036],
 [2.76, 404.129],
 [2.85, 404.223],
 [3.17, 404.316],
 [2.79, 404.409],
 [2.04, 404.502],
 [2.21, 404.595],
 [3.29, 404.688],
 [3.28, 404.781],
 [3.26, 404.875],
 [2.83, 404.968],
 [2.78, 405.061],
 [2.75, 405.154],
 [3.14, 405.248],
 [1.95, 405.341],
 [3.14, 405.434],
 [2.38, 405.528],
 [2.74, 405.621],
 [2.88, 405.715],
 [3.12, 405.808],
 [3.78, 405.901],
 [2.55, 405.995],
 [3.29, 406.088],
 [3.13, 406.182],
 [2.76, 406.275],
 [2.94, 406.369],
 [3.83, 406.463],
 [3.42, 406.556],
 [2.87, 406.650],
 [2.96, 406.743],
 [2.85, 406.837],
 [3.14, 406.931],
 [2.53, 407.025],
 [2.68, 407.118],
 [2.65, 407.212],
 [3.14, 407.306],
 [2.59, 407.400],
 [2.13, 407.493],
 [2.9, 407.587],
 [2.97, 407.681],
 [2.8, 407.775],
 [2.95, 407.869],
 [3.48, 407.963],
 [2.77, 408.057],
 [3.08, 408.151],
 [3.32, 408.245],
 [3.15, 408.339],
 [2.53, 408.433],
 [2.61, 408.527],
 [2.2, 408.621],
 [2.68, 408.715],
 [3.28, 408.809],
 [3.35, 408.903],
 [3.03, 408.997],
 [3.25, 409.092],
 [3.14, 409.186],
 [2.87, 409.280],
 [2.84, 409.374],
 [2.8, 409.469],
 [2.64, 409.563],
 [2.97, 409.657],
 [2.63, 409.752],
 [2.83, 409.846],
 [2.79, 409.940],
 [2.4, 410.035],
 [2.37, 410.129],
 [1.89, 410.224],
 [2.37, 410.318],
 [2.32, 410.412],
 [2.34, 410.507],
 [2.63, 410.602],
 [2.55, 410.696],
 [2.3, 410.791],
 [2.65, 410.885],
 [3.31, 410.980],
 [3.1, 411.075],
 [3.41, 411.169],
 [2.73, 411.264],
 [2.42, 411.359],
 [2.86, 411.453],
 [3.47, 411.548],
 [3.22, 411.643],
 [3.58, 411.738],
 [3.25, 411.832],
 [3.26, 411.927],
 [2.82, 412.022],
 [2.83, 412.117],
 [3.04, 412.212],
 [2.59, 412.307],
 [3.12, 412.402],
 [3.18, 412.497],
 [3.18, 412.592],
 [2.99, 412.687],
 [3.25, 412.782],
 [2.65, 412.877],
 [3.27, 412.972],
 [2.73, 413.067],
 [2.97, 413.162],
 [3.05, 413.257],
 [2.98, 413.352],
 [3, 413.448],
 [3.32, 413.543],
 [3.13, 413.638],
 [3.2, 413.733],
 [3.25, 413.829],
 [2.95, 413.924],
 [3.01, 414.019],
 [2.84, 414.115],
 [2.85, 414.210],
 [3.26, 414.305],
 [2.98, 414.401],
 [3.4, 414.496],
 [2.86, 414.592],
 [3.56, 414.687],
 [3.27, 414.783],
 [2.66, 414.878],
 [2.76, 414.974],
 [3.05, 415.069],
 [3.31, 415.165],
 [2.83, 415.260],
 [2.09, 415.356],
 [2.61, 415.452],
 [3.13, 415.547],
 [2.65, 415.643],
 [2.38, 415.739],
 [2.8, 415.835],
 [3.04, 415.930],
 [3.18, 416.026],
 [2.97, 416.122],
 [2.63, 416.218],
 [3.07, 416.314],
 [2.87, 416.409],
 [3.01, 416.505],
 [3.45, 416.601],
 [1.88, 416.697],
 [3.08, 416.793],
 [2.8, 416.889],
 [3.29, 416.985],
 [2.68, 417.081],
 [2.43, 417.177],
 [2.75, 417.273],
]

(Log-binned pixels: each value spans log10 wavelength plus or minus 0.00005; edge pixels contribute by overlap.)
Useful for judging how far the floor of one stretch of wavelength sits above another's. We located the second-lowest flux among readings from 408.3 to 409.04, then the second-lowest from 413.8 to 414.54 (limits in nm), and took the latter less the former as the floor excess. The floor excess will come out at 0.3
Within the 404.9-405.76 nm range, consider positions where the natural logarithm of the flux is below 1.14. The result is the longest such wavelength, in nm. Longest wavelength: 405.715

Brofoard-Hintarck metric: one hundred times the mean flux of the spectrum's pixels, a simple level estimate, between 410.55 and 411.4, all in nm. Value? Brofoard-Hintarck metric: 279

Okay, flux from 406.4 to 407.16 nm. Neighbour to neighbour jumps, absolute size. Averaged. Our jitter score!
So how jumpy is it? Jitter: 0.32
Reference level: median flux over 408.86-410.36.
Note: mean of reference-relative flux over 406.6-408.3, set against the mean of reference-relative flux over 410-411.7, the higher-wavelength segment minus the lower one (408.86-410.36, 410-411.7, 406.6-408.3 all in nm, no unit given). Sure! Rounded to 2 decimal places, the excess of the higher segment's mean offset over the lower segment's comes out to -0.19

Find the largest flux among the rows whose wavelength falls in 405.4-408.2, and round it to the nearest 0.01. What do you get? 3.83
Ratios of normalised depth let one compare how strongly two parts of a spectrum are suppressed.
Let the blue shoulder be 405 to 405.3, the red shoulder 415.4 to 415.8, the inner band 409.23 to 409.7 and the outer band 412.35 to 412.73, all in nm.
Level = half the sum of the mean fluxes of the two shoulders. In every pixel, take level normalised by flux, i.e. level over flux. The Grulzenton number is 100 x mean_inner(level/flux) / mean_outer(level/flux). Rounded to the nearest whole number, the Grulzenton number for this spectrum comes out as 110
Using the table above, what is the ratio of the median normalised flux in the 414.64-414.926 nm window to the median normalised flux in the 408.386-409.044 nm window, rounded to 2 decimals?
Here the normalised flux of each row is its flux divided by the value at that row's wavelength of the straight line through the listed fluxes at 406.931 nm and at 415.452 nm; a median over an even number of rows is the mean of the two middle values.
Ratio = 1.39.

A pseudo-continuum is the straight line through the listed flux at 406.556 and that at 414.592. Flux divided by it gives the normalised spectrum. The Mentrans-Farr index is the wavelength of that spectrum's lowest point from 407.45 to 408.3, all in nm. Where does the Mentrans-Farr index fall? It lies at 407.493 nm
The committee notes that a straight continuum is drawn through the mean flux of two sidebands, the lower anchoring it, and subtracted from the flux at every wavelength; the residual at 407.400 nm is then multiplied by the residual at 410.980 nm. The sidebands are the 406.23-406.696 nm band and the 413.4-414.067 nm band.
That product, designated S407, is -0.10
